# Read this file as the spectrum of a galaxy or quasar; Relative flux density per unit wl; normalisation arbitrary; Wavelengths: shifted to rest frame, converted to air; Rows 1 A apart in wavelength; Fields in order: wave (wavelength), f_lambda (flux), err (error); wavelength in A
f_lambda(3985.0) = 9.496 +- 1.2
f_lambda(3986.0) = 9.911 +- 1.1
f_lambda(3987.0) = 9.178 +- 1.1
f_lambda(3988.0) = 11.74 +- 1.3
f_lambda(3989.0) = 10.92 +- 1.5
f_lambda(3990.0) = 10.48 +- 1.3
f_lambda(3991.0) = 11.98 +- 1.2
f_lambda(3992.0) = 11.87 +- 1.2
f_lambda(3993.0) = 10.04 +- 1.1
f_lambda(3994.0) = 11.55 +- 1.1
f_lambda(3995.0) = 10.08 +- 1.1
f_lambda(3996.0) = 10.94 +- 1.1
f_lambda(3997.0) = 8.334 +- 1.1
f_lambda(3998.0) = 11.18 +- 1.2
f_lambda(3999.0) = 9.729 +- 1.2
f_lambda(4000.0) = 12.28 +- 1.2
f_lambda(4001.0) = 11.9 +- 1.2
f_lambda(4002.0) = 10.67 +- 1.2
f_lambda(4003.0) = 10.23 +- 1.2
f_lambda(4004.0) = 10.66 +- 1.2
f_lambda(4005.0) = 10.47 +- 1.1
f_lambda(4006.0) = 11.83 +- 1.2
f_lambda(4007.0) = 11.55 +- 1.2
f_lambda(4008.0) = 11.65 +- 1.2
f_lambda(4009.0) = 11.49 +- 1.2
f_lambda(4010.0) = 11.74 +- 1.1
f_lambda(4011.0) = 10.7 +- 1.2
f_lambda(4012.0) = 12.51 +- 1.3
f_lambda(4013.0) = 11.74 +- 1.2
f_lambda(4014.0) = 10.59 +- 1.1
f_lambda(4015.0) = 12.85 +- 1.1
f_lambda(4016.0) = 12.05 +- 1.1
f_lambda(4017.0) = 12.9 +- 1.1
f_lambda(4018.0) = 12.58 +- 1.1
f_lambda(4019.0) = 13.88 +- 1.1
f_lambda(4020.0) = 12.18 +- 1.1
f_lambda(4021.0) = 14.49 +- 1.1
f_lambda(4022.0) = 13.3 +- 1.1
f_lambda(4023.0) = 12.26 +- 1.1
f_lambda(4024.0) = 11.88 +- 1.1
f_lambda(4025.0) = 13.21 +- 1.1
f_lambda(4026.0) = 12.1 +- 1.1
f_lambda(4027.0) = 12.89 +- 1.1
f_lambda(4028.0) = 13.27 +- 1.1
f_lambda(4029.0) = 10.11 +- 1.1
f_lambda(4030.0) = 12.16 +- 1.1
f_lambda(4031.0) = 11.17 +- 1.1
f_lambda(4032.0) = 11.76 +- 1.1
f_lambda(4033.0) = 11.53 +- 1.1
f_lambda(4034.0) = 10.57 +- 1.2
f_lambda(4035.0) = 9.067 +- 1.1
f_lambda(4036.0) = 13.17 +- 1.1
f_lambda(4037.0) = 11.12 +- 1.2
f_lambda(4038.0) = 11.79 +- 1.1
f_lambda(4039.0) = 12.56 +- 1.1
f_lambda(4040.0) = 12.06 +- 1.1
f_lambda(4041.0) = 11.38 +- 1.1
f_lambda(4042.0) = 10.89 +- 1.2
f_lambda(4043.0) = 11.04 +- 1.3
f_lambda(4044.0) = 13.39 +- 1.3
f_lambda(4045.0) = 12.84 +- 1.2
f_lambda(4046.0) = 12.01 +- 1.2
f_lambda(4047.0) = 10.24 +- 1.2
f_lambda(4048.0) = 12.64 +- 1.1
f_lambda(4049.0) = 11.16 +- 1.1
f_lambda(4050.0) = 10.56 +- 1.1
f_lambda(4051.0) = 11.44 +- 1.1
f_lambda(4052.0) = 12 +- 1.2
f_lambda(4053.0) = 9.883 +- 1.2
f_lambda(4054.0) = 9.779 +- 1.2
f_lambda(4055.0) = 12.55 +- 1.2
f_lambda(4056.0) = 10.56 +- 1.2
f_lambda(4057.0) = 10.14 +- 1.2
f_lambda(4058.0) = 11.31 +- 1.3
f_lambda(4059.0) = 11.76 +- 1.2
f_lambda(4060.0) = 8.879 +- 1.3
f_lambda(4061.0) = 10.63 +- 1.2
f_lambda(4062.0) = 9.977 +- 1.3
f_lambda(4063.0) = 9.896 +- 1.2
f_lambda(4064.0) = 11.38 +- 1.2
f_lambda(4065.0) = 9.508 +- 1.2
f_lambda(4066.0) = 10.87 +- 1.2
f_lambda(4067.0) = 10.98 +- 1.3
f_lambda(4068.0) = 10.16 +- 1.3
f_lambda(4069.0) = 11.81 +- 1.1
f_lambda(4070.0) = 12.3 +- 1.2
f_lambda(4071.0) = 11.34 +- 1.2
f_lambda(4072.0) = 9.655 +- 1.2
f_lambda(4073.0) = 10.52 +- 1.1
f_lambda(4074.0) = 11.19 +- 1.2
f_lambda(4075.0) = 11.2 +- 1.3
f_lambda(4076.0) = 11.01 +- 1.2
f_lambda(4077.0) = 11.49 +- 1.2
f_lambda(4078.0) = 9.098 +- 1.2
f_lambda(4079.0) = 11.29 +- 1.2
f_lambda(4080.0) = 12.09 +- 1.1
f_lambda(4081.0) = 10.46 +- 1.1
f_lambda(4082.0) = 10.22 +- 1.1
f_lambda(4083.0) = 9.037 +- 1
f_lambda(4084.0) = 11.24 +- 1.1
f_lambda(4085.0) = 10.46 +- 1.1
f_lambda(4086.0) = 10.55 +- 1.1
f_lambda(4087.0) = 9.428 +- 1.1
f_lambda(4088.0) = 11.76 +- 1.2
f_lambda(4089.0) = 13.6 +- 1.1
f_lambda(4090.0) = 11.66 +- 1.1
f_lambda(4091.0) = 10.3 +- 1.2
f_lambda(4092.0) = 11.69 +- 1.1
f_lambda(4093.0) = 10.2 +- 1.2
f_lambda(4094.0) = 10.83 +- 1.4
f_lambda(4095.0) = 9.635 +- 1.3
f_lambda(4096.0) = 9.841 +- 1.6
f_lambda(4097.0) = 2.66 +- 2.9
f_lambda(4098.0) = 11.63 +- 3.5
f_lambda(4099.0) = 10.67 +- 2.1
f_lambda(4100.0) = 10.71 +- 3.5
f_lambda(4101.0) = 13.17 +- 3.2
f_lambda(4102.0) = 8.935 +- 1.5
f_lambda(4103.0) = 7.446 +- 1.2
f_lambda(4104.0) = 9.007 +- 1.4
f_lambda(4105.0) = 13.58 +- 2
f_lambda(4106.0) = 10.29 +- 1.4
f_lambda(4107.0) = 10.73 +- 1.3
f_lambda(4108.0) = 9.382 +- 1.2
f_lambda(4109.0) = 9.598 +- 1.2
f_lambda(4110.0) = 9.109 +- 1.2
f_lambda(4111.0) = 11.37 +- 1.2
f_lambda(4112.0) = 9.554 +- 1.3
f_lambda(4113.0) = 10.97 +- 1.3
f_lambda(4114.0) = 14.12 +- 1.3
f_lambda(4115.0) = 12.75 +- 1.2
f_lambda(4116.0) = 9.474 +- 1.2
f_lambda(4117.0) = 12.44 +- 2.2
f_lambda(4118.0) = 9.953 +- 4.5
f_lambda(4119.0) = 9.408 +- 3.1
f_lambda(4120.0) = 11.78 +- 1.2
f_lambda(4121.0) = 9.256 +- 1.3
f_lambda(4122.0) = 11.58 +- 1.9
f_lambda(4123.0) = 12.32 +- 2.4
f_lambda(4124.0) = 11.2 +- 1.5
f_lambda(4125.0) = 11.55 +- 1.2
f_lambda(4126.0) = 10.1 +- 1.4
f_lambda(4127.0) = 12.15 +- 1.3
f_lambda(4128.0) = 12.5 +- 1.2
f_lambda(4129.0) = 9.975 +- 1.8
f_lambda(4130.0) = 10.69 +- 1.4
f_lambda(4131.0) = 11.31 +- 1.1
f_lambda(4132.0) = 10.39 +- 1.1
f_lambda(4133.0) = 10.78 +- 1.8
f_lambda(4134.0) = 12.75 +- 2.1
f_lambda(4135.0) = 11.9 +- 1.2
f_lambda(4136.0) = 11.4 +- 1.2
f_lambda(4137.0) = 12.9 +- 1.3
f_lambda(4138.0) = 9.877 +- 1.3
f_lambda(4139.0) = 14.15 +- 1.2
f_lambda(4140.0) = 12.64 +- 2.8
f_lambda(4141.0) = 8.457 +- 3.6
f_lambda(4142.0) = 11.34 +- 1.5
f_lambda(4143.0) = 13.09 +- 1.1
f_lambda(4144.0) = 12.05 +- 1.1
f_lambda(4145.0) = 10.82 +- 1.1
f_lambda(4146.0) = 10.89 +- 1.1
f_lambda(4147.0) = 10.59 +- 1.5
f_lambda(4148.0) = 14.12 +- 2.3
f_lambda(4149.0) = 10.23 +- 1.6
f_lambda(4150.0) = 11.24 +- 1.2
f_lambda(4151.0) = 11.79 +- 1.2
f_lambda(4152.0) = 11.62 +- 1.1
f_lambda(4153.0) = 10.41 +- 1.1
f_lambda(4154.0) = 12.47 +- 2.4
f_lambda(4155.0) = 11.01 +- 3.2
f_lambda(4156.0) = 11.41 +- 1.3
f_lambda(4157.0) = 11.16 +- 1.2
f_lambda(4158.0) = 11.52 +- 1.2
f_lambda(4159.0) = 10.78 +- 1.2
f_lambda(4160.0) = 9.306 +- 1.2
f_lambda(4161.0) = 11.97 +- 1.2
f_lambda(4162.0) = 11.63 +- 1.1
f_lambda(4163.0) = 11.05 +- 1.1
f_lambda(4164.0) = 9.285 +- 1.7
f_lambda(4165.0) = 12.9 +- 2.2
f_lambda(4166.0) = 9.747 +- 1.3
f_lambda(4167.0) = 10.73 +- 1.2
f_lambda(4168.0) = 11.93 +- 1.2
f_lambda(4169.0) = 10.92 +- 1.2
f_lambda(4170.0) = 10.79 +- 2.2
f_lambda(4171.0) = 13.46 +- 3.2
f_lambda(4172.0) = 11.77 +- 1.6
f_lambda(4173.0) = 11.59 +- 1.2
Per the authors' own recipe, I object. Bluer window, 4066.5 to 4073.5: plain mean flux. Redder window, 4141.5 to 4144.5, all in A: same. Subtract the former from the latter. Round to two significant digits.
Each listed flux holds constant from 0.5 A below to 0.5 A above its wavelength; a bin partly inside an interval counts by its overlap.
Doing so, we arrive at 1.2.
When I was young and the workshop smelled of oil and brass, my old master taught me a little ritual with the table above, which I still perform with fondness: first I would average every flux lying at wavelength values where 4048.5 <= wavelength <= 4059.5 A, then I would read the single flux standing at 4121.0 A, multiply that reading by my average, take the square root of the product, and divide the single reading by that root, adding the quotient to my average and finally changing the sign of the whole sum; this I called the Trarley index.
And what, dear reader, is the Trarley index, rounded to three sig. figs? -11.9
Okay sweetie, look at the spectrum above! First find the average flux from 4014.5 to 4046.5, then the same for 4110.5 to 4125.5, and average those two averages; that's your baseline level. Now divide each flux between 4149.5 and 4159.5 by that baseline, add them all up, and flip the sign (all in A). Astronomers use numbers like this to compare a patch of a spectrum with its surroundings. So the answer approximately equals -9.7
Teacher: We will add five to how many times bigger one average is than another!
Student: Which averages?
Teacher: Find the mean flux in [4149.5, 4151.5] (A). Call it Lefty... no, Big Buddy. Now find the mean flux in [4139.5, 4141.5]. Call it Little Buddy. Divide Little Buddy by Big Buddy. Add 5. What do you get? 5.92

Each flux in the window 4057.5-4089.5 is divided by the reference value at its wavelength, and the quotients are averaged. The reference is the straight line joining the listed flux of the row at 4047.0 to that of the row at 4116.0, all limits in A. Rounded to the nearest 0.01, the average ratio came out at 1.08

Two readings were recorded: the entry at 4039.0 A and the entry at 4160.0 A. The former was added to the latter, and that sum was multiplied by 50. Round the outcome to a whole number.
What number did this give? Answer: 1093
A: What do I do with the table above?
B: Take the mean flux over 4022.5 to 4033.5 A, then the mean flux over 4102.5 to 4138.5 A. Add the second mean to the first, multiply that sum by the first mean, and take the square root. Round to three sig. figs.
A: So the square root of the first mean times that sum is 16.6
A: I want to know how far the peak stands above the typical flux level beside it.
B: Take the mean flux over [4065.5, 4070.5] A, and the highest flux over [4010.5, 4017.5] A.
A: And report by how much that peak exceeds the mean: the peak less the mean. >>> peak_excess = 1.7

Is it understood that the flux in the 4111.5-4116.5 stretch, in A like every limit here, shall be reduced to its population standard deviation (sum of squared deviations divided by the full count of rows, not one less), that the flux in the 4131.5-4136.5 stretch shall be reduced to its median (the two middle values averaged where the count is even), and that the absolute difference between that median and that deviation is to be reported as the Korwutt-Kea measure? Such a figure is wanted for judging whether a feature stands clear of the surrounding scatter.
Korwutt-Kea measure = 9.6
